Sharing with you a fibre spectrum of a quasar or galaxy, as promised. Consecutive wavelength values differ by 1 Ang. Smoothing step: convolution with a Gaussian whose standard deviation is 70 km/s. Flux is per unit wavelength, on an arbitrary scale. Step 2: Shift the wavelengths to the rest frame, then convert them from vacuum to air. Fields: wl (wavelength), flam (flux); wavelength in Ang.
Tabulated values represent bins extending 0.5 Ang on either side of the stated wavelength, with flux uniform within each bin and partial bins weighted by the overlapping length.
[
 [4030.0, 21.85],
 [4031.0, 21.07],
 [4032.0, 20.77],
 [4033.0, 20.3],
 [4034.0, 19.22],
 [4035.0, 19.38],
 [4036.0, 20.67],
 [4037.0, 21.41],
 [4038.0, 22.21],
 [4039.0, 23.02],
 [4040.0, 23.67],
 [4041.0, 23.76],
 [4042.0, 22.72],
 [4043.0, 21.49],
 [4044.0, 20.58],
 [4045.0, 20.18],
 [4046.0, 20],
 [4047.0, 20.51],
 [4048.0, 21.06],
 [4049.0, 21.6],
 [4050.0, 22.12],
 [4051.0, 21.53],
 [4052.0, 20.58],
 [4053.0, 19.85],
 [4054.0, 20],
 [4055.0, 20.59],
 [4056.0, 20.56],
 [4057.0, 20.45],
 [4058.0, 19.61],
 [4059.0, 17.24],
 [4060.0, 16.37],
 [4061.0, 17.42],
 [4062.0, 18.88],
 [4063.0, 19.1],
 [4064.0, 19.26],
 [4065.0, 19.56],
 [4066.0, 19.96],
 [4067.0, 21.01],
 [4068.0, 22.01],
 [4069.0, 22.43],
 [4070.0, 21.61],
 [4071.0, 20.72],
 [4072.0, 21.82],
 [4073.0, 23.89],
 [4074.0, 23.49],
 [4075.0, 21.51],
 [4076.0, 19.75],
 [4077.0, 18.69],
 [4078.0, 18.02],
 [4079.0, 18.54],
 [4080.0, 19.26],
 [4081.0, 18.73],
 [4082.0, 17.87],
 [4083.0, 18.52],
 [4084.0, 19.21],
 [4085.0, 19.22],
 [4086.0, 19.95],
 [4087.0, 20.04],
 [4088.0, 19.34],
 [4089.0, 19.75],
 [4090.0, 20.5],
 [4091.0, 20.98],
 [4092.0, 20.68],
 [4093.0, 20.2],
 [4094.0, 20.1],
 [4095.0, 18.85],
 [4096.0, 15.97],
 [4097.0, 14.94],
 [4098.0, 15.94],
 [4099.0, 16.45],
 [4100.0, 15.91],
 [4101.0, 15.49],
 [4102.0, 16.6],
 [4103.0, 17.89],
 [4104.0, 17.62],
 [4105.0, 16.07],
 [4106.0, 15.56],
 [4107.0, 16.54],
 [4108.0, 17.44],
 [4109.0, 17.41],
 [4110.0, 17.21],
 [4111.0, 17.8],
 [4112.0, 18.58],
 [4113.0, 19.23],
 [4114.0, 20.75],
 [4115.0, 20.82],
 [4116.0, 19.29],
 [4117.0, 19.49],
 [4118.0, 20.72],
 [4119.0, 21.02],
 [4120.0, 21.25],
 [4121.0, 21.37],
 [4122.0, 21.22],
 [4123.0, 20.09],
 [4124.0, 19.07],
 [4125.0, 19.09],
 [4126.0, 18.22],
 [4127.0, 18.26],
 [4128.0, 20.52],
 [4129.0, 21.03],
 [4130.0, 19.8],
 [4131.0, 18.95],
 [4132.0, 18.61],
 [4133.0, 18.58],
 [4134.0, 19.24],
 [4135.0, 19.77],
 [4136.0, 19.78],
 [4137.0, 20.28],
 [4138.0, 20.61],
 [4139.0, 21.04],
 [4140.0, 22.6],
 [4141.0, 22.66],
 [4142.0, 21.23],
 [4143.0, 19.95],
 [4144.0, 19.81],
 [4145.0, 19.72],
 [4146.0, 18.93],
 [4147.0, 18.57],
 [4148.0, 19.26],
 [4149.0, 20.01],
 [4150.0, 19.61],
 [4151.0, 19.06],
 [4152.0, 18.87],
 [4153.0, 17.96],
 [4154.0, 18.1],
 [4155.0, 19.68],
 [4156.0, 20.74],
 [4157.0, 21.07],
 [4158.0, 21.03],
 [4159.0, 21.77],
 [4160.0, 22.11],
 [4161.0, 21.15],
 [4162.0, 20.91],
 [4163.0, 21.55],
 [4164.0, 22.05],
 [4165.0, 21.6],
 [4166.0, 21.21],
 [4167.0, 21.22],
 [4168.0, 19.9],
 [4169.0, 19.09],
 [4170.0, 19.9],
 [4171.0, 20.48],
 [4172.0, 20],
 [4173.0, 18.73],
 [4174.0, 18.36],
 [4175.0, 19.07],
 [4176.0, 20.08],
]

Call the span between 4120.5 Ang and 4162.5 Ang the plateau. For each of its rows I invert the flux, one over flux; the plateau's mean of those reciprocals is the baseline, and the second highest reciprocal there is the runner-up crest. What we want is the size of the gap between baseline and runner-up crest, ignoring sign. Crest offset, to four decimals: 0.0051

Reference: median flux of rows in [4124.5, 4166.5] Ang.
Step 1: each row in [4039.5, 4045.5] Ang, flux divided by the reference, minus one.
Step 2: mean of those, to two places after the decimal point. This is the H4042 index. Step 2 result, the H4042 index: 0.11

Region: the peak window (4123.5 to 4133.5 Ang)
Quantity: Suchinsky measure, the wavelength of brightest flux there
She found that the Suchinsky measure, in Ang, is 4129.0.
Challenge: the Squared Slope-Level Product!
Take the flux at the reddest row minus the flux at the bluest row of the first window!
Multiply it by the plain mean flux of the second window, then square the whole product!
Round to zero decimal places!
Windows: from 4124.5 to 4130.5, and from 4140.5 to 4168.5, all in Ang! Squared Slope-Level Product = 209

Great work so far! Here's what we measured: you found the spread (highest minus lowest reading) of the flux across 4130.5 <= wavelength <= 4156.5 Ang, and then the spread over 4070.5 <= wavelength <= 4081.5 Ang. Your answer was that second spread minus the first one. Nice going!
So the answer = 1.2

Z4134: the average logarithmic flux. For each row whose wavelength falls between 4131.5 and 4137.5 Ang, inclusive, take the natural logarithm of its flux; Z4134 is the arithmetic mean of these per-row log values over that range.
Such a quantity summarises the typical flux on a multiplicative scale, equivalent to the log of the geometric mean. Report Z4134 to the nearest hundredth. 2.96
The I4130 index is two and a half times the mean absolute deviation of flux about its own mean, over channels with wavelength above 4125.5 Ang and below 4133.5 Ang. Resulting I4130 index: 2.3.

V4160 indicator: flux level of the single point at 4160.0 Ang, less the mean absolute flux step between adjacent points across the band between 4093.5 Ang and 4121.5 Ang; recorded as 21.3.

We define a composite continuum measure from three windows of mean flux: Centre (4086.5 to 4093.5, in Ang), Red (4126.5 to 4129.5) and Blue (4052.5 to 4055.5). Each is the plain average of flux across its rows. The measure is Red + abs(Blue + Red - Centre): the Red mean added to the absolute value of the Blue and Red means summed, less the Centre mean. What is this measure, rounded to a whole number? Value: 40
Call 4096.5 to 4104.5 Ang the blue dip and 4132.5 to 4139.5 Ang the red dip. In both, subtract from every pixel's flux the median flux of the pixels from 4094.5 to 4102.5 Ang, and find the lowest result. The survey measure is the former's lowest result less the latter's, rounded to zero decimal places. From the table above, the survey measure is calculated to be -4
